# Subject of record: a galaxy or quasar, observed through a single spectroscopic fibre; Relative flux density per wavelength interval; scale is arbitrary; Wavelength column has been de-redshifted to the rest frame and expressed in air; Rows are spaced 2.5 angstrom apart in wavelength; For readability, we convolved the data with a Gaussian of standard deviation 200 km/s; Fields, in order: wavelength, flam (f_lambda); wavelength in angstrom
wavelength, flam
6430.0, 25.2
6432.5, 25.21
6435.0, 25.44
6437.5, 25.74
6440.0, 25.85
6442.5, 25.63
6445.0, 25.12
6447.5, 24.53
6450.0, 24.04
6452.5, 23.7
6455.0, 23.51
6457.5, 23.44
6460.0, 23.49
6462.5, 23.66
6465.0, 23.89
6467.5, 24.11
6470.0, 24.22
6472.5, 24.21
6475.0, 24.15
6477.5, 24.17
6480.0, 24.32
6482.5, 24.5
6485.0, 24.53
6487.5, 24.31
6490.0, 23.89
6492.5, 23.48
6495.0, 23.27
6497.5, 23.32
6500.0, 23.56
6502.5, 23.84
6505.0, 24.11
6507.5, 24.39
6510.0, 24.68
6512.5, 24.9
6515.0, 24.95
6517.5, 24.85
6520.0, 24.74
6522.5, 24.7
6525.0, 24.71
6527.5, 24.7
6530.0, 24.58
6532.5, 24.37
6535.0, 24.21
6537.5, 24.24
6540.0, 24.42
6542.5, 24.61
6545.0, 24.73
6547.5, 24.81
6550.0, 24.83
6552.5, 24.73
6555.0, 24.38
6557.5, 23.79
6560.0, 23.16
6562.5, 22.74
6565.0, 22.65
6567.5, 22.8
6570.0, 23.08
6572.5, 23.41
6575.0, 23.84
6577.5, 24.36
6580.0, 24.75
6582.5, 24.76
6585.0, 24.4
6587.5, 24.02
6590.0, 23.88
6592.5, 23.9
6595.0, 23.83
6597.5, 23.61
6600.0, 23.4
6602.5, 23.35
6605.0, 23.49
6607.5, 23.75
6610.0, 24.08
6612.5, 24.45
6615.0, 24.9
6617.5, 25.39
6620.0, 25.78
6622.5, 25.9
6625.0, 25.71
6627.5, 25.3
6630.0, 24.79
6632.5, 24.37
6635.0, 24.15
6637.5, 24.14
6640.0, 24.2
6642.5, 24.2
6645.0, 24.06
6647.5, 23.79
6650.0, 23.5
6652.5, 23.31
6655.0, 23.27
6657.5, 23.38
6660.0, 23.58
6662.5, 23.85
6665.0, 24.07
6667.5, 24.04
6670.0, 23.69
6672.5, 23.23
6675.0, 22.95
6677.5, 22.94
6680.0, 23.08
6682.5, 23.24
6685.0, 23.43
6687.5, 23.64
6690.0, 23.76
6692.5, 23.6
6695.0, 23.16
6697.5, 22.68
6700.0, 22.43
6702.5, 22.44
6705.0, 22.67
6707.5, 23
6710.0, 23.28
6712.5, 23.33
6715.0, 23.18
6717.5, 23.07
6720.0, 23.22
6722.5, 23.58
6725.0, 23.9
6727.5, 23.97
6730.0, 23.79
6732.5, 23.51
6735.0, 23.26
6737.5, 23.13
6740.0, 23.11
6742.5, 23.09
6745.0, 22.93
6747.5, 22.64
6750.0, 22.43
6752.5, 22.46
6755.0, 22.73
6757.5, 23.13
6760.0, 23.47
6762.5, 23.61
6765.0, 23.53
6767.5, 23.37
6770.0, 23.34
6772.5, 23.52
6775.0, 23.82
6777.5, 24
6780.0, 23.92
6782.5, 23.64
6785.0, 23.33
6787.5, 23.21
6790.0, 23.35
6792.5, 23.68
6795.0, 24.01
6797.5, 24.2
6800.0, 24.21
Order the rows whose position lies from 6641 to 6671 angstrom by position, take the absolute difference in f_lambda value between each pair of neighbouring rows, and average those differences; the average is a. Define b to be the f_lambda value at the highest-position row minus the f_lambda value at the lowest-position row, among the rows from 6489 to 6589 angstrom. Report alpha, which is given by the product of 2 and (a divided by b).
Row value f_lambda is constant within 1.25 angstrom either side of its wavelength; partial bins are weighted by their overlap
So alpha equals 3.0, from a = 0.19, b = 0.1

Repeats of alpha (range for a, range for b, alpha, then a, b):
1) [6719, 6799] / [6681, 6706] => -0.7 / 0.20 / -0.6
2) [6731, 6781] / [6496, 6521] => 0.2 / 0.17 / 1.4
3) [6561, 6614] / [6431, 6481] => -0.5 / 0.24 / -0.9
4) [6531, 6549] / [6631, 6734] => -0.3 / 0.13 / -0.9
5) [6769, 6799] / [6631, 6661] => -0.6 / 0.22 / -0.8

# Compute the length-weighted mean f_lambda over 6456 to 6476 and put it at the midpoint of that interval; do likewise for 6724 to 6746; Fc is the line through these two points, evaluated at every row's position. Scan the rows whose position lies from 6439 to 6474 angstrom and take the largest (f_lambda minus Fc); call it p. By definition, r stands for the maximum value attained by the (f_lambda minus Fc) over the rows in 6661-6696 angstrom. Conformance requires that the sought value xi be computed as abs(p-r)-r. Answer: 0.8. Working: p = 1.92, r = 0.54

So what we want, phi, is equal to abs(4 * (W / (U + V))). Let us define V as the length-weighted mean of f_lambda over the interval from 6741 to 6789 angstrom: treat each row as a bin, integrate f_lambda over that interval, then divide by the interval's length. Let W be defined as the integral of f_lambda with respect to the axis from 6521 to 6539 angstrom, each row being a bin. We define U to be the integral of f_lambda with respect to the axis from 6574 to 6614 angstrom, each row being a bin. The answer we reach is 1.8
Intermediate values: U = 960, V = 23.3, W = 441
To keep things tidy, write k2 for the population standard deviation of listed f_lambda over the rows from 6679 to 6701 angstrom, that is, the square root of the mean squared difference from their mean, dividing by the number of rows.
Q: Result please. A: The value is 0.42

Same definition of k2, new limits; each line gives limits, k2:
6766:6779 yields 0.26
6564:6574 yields 0.29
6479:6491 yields 0.23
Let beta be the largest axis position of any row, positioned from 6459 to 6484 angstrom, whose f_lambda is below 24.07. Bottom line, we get 6465.0 angstrom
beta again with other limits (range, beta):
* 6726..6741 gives 6740.0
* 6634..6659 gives 6657.5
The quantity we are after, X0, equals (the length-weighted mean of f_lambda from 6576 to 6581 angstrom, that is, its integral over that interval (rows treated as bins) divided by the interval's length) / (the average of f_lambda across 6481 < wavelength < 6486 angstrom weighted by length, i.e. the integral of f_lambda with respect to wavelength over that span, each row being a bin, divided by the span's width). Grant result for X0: 1.00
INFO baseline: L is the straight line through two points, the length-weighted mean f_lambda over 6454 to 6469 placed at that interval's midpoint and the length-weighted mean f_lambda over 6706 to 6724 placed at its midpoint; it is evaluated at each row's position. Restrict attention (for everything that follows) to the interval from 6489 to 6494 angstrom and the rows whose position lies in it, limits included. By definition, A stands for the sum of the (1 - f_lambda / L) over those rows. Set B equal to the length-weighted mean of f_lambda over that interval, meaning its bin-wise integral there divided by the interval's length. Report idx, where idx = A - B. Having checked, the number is -23.7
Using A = 0.00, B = 23.7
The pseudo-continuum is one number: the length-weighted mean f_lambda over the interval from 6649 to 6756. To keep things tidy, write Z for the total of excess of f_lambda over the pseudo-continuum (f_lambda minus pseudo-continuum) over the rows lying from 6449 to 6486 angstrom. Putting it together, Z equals 11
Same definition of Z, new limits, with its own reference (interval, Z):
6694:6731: -1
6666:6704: 0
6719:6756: -1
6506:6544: 20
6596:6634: 20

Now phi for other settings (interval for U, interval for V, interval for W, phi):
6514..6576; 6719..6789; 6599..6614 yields 0.9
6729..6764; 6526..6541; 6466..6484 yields 2.1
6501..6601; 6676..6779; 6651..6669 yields 0.7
